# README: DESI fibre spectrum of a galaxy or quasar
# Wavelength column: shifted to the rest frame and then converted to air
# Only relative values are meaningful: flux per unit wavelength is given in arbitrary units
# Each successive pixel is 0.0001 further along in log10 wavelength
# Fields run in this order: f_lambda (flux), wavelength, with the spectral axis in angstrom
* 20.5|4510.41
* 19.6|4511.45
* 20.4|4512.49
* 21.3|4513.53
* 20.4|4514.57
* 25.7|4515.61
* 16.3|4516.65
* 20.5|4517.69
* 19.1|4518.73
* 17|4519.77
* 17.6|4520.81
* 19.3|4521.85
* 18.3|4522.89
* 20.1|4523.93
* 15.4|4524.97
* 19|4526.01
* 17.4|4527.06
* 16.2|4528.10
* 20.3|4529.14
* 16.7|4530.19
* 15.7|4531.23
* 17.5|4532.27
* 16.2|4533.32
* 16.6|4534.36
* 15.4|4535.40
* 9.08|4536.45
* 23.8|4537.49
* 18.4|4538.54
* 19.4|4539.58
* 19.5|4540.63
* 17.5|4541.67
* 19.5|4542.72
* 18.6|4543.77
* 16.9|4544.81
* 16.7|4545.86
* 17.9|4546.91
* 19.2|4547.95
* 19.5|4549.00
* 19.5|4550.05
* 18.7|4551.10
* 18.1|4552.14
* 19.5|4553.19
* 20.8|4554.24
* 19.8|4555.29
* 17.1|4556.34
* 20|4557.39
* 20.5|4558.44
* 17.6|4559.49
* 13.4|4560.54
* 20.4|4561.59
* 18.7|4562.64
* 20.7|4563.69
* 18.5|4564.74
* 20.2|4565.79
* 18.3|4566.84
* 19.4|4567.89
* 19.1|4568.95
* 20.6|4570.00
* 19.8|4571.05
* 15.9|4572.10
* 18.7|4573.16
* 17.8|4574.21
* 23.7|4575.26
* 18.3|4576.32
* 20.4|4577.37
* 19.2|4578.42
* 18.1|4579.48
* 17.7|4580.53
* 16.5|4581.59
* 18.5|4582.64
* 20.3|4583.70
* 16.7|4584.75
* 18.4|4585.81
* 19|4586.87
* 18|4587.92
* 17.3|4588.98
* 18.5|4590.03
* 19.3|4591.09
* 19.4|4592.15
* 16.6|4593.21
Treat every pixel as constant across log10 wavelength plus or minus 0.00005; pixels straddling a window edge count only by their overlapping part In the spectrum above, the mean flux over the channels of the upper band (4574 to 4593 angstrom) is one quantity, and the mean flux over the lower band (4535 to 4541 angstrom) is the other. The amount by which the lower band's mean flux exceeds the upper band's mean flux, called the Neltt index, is -1.13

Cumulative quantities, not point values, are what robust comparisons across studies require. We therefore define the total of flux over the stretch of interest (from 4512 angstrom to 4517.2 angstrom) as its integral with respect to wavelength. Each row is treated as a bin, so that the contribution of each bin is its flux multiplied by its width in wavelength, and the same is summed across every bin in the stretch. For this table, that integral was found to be 108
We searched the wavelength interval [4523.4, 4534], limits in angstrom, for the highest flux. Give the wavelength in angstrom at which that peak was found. 4529.14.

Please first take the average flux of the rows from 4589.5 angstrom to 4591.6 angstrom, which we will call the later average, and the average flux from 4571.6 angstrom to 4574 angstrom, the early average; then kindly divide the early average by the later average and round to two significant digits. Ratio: 0.92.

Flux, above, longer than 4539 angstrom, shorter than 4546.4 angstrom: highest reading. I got 19.5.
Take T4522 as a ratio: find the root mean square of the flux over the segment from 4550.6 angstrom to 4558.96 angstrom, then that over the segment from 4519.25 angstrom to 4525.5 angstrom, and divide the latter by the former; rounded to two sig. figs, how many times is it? 0.93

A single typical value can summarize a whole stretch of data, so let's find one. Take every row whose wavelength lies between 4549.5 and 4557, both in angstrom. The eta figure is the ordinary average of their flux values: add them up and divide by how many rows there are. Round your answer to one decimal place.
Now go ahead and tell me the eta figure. 19.1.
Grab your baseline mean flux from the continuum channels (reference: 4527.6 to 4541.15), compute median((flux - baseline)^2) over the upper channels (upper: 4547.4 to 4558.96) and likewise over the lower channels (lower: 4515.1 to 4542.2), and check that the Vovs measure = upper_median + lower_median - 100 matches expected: -92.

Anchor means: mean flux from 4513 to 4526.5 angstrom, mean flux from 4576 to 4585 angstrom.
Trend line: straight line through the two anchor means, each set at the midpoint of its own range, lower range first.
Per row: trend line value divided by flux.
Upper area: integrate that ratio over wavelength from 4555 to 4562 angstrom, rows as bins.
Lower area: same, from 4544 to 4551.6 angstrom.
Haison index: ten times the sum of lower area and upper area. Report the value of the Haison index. 152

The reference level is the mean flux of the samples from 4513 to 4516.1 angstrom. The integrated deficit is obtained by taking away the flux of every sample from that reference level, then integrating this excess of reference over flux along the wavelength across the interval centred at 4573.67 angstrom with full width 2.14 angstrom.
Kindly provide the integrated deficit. 8.9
